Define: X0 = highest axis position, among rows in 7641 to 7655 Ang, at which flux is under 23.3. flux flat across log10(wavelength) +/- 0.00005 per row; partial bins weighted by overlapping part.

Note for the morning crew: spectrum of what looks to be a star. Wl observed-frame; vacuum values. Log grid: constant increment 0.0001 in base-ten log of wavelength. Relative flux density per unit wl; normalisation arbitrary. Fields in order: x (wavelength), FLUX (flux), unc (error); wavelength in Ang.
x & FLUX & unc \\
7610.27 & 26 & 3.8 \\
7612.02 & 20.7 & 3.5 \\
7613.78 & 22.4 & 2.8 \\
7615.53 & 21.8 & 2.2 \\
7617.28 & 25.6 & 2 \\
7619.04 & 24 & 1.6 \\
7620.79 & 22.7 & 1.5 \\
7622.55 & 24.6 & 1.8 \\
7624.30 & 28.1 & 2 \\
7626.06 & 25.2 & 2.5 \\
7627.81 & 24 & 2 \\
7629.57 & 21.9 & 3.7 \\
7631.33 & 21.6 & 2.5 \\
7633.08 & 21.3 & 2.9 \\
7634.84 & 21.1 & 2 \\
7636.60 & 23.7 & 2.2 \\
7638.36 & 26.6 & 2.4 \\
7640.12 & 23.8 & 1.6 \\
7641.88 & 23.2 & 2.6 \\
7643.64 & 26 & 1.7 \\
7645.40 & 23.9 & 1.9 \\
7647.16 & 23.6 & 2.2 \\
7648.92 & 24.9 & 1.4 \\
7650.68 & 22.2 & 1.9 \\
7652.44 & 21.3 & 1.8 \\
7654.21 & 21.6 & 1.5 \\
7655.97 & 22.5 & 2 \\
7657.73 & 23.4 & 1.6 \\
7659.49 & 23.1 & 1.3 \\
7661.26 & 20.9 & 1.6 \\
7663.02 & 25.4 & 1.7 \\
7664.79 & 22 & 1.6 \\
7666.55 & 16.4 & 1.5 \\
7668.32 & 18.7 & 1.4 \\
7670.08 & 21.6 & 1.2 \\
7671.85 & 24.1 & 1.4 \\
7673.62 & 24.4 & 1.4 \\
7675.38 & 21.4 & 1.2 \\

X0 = 7654.21 Ang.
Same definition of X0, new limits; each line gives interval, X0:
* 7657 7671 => 7670.08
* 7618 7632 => 7631.33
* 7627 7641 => 7634.84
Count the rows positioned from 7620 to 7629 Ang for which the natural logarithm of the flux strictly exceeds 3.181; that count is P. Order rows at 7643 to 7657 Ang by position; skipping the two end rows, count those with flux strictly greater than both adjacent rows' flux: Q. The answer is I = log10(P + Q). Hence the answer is 0.60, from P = 3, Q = 1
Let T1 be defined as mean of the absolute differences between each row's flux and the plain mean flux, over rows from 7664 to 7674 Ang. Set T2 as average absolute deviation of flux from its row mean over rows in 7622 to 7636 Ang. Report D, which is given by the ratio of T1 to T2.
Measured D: 1.2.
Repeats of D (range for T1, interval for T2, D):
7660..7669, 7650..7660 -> 3.9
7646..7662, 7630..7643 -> 0.7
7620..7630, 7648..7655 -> 1.3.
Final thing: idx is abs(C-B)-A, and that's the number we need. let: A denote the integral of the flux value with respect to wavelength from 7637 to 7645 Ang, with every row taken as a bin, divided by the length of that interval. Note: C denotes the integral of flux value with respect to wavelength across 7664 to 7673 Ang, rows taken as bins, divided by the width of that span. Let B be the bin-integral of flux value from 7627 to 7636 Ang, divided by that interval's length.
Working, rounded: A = 24.8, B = 22.0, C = 20.7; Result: -23.4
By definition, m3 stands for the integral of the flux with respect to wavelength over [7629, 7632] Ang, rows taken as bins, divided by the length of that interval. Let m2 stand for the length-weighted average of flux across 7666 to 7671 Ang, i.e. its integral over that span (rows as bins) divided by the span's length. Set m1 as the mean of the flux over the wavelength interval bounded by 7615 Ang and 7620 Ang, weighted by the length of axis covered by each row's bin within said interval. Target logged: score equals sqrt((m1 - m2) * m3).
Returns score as 10.3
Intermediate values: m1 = 23.9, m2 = 19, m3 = 21.7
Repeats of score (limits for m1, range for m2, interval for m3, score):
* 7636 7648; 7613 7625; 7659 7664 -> 2.5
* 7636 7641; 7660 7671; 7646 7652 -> 9.5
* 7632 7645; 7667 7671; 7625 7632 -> 9.5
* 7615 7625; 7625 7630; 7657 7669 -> 3.2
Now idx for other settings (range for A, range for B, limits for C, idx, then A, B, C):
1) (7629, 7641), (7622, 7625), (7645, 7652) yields -19.9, 22.9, 26.5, 23.5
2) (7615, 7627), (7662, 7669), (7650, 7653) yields -23.6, 24.7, 20.7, 21.8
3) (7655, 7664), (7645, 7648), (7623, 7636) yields -22.7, 23.0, 23.7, 23.4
